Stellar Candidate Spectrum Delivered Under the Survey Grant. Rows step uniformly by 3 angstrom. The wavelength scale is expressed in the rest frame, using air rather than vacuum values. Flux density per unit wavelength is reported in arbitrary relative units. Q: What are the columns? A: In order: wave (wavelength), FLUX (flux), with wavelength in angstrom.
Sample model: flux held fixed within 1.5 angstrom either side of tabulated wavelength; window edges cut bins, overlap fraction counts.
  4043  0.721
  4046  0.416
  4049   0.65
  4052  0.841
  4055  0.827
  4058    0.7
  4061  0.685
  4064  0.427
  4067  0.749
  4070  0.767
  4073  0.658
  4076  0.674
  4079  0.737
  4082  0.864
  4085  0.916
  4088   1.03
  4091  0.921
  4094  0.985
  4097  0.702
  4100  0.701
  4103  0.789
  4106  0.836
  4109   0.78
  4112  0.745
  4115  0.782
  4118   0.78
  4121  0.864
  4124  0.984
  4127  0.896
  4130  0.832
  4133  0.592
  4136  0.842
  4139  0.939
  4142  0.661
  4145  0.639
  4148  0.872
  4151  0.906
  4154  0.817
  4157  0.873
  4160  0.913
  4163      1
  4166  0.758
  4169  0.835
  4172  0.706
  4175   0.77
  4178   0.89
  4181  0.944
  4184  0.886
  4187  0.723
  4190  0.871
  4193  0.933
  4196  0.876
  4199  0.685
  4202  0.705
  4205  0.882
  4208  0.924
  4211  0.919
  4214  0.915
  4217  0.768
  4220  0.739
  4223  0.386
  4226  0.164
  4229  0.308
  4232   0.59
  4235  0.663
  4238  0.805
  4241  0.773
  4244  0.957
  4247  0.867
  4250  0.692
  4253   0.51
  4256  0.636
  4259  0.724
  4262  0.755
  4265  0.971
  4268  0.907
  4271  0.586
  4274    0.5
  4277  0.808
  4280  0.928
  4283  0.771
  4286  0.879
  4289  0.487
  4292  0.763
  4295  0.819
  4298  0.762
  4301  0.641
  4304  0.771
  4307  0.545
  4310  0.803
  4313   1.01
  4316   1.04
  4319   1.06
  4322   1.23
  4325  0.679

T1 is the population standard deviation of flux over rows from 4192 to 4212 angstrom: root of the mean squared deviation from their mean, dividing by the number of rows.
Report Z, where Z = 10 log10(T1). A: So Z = -10.1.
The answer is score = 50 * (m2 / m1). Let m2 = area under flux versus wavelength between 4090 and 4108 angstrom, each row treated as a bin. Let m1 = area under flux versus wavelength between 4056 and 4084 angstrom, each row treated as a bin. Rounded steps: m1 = 20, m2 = 15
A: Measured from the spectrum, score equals 37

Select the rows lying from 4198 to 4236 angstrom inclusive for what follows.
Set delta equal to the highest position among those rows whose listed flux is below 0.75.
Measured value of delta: 4235 angstrom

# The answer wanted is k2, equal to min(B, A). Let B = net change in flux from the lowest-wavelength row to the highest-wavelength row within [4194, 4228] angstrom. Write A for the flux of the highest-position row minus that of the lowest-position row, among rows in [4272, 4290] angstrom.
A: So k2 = -0.7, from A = -0.01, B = -0.71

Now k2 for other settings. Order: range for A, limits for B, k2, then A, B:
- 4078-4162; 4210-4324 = 0.2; 0.18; 0.31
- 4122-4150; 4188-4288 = -0.1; -0.11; 0.01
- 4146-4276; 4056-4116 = -0.4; -0.37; 0.08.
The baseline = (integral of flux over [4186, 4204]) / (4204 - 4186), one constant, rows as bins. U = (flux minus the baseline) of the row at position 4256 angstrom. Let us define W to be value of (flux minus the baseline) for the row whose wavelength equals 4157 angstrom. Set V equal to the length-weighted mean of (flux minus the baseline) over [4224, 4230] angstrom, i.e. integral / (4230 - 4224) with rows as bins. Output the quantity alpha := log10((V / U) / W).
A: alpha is 1.7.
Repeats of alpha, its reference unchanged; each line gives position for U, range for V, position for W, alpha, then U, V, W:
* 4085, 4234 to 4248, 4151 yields 0.1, 0.1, 0.01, 0.10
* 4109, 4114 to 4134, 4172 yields 1.0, 0.0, 0.02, -0.10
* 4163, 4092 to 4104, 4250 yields -0.8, 0.2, 0.00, -0.11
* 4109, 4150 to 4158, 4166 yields 1.7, 0.0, 0.06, -0.05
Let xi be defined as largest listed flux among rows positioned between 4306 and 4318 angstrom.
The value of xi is 1.04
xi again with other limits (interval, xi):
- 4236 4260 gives 0.957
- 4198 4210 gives 0.924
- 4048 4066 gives 0.841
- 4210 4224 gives 0.919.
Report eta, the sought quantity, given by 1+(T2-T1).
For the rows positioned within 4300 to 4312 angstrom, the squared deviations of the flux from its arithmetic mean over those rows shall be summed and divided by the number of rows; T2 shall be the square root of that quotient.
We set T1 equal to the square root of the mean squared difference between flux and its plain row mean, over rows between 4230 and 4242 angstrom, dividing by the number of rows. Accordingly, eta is 1.02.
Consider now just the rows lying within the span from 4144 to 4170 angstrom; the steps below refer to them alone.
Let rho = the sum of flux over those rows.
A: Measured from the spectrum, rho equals 7.6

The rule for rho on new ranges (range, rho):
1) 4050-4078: 6.3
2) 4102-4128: 7.5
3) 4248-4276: 6.3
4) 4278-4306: 6.8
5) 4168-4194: 7.6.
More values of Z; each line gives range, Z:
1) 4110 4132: -11.2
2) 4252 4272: -8.1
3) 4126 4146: -8.9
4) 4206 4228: -5.6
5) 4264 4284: -7.8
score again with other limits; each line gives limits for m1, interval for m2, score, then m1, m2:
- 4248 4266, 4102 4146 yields 137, 13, 35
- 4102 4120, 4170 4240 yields 183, 14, 52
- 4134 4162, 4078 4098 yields 38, 23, 18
